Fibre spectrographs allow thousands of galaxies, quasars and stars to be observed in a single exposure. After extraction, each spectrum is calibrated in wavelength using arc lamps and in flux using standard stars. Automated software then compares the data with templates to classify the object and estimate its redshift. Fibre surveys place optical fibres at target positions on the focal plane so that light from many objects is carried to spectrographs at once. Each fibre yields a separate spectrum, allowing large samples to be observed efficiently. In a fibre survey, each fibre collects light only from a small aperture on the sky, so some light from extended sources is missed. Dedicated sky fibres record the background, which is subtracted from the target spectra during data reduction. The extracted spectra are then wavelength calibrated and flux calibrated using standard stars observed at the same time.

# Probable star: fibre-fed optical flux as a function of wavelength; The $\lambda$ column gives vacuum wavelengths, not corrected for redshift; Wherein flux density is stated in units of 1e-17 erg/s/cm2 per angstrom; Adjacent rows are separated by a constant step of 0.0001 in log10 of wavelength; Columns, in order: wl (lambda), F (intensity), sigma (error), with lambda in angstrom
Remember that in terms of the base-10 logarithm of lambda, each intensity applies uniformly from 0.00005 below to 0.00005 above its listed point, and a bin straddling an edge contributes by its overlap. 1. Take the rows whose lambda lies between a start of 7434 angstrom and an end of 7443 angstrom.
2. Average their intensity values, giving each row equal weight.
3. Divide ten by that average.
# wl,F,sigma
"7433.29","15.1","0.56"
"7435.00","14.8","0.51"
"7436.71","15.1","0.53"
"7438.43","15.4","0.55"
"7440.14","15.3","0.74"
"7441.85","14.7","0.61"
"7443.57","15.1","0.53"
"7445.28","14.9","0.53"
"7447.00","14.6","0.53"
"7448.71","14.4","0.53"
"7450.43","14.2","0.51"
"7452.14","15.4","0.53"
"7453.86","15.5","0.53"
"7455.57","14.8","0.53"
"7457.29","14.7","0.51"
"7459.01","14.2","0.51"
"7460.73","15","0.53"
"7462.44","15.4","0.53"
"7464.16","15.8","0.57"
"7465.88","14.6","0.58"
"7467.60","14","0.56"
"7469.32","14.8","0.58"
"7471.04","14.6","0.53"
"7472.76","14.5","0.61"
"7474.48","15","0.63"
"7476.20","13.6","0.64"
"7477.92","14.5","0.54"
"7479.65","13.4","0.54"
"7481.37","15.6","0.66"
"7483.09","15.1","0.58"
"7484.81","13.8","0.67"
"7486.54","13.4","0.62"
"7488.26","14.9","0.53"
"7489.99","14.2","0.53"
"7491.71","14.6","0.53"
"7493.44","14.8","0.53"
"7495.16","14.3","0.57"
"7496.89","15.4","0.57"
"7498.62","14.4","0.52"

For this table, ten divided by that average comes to 0.664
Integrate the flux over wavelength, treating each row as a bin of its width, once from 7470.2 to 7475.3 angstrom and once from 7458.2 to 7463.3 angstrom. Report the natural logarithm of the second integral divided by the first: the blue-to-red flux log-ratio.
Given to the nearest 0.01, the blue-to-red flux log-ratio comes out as 0.01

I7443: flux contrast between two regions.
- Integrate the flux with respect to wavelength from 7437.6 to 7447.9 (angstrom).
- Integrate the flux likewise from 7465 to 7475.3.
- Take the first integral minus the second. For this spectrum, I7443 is 4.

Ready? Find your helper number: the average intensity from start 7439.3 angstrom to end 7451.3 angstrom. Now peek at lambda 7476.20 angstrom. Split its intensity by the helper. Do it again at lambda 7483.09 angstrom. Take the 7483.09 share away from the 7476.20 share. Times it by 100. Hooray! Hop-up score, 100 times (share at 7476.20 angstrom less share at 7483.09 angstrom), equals -10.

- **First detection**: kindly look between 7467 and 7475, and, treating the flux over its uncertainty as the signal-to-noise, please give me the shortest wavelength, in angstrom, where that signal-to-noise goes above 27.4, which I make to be 7471.04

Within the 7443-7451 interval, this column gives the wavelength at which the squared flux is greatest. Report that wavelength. 7443.57 angstrom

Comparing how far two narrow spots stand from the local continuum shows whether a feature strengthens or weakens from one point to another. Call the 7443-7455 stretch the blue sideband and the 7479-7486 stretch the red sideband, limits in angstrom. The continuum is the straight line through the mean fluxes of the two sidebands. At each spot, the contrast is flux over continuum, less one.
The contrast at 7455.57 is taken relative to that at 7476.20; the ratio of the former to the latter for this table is 0.0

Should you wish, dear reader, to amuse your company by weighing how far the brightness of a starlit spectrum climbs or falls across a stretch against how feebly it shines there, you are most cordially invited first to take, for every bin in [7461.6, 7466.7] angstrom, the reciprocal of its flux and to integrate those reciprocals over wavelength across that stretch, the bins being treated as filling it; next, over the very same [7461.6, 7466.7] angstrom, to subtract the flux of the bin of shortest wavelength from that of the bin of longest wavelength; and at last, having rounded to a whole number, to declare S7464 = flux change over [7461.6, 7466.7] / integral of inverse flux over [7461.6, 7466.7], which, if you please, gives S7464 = -2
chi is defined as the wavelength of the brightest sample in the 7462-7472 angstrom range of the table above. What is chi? 7464.16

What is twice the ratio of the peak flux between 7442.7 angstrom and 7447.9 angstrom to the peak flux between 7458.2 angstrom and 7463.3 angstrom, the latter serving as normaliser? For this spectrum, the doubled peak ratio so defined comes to 1.96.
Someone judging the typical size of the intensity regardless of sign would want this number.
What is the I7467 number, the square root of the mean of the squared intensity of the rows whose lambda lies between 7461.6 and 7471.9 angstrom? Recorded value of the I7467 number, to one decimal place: 14.9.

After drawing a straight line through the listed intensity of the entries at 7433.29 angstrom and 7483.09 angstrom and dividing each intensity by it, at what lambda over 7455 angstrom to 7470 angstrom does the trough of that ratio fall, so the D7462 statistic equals 7467.60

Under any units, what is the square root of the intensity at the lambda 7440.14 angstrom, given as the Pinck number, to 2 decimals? 3.91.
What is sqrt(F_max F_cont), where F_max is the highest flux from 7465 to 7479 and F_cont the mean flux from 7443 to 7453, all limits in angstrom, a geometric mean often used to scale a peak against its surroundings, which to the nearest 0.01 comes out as 14.88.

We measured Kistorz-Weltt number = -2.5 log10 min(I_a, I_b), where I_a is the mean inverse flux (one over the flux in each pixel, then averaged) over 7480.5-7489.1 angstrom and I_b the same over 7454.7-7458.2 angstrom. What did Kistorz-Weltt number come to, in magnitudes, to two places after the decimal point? 2.92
